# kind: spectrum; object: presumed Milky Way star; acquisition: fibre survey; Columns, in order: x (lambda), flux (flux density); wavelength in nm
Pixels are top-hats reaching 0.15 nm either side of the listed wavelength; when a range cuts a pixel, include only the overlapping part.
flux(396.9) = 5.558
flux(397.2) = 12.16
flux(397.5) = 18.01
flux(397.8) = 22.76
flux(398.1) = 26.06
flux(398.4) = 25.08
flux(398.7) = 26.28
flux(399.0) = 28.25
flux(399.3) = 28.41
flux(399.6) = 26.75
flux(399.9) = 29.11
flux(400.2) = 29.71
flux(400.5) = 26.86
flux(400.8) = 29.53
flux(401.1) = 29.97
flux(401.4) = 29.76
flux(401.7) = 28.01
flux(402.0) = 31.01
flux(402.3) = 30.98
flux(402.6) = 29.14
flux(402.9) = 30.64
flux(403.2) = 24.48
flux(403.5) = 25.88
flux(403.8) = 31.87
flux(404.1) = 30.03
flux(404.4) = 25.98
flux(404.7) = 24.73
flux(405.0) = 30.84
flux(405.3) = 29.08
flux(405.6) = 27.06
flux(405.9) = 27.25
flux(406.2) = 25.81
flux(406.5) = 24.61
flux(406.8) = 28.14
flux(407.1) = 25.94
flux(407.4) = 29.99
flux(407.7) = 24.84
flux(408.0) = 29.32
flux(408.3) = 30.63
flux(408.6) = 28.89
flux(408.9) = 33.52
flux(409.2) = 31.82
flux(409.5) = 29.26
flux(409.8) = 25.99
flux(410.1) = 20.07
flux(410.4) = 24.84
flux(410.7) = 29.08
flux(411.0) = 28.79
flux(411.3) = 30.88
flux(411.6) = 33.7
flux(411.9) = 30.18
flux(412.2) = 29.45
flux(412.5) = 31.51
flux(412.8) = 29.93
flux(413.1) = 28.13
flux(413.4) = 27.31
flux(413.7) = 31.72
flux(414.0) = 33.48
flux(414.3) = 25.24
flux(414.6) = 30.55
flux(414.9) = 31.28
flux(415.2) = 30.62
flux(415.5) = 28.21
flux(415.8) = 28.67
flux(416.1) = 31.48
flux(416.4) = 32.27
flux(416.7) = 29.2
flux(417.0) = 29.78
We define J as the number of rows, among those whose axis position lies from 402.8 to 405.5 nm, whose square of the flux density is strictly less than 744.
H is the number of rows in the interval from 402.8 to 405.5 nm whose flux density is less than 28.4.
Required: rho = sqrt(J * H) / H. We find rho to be 1.00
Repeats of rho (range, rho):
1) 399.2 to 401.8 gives 0.82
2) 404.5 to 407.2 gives 0.93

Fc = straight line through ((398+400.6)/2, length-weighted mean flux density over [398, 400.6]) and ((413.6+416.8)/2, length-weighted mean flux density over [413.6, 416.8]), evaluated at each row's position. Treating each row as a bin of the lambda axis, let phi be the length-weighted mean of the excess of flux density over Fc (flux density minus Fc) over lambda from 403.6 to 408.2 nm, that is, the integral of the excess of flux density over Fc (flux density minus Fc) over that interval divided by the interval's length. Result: -0.9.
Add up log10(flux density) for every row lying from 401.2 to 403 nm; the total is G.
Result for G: 8.9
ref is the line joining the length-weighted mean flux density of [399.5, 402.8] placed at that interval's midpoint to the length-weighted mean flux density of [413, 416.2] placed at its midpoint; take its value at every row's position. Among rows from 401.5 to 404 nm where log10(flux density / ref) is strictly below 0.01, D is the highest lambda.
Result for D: 403.5 nm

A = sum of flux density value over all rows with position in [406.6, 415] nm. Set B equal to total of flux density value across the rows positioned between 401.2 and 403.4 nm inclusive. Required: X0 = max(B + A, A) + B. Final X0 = 1223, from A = 814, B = 204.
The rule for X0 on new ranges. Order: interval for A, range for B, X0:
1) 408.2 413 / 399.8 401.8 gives 874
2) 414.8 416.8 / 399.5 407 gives 1626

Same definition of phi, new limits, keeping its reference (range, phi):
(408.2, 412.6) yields -0.2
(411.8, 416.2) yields -0.2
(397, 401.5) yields -1.8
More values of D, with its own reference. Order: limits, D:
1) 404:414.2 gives 413.4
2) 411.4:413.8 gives 413.4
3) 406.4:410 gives 409.8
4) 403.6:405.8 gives 405.6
